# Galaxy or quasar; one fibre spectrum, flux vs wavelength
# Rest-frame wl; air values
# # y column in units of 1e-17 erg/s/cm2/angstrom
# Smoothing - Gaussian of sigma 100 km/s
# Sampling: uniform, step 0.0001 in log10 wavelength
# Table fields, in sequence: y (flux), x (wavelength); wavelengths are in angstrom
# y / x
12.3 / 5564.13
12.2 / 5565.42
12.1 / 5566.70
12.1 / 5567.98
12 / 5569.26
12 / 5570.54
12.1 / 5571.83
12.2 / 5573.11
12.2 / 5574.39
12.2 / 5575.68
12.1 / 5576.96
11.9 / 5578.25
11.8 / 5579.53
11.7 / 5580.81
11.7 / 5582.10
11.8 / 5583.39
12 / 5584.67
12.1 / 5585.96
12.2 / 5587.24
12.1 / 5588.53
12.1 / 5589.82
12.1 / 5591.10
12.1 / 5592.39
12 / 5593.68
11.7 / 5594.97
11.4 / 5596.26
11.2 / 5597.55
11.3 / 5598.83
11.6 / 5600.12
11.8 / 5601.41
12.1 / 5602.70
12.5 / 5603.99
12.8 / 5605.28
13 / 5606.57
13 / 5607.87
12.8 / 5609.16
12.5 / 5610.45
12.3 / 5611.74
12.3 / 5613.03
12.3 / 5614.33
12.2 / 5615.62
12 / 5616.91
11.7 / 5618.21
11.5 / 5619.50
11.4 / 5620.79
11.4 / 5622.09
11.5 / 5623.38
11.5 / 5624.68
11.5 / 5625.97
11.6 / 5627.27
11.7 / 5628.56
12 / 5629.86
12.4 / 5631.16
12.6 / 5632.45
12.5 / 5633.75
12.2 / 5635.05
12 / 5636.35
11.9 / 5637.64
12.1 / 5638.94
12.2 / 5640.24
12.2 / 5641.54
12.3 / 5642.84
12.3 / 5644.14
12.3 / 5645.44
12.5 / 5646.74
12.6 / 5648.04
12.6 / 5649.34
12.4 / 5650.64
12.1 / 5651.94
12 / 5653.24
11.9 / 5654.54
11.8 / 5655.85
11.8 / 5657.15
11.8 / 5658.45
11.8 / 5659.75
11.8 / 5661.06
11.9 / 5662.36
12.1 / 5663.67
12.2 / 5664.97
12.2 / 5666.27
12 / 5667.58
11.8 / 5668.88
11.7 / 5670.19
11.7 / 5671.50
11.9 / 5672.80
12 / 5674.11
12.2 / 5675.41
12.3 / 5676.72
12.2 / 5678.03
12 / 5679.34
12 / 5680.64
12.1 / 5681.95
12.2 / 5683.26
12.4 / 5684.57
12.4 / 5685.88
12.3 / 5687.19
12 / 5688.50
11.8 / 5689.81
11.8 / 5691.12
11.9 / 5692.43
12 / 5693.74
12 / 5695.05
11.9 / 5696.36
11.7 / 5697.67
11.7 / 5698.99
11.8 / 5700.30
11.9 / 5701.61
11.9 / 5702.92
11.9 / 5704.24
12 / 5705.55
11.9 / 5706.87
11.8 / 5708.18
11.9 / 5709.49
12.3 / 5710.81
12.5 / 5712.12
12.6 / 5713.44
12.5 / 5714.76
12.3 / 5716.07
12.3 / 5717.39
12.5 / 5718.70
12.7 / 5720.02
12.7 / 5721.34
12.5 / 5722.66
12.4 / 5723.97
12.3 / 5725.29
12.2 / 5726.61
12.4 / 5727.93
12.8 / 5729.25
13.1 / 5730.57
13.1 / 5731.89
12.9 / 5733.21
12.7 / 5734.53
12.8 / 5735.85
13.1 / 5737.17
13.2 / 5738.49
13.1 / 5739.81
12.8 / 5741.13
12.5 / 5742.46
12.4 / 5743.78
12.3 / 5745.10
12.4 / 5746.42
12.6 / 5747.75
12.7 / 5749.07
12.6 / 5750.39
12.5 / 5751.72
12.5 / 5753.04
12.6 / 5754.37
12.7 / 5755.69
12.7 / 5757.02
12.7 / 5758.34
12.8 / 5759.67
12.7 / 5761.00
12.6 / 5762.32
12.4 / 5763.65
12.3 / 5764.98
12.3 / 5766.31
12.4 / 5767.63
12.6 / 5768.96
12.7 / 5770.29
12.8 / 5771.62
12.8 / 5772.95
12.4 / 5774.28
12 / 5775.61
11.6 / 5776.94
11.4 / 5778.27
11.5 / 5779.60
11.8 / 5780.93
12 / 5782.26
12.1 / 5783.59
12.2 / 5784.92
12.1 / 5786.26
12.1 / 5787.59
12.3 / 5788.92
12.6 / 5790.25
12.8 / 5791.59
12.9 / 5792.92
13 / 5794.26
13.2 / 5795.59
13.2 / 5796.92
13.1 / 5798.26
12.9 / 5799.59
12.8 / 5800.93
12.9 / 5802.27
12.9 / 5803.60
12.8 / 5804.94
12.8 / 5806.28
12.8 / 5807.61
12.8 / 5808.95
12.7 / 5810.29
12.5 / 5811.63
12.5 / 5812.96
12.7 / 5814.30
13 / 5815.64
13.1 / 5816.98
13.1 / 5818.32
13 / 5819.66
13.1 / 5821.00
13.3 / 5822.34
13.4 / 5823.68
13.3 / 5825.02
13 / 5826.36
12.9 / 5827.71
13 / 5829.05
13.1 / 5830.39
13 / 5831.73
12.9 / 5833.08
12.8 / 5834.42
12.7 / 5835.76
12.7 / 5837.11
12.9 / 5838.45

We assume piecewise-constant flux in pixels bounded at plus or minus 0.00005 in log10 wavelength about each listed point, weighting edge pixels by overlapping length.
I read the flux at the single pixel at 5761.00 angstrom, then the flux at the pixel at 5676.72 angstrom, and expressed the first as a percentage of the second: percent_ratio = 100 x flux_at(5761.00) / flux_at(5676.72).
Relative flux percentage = 103.3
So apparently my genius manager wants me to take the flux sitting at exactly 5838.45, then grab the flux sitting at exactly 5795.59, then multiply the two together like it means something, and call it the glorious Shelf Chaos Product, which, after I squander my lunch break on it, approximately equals 170.3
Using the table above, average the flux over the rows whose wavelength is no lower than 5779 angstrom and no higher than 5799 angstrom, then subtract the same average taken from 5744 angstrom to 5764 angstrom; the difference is -0.1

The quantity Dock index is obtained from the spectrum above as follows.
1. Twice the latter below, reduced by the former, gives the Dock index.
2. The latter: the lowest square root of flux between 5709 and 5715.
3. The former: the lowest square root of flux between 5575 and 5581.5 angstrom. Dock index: 3.48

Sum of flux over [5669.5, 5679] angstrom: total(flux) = 84.0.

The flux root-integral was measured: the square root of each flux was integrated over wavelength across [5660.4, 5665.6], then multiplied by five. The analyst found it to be 90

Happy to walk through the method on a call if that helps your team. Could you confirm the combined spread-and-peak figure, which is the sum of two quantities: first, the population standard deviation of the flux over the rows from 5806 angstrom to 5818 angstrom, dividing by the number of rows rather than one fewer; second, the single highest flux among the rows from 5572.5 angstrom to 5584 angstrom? 12.4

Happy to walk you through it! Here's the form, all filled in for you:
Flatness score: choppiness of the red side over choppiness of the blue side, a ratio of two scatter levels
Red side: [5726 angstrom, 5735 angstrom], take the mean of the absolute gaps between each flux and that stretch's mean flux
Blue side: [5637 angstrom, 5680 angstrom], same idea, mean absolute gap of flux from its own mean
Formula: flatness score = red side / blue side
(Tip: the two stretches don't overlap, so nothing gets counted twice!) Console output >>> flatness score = 1.3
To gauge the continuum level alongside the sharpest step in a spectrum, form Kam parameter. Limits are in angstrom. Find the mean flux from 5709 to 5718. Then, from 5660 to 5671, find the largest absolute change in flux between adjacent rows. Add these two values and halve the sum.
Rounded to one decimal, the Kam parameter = 6.3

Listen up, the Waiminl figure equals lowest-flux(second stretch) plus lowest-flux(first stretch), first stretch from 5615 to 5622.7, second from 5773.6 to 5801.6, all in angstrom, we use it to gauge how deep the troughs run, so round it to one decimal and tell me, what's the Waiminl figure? 22.8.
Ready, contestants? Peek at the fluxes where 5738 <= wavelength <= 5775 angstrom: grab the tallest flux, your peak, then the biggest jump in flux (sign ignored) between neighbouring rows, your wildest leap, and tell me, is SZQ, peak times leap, 5.3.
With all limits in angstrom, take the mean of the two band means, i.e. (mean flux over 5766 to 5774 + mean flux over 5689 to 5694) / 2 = 12.2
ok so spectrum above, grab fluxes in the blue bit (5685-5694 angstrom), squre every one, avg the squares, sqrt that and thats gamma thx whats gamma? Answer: 12.0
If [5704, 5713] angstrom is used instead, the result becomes 12.0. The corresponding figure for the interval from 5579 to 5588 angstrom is 11.9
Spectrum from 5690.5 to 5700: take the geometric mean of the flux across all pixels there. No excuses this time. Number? 11.9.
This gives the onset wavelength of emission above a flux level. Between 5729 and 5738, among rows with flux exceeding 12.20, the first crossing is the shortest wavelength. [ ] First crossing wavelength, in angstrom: 5729.25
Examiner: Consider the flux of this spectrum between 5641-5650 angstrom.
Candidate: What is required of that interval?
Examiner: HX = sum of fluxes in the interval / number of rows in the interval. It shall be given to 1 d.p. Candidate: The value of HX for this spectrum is 12.4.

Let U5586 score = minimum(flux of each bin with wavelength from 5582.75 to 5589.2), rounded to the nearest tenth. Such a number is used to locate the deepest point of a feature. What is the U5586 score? 11.8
